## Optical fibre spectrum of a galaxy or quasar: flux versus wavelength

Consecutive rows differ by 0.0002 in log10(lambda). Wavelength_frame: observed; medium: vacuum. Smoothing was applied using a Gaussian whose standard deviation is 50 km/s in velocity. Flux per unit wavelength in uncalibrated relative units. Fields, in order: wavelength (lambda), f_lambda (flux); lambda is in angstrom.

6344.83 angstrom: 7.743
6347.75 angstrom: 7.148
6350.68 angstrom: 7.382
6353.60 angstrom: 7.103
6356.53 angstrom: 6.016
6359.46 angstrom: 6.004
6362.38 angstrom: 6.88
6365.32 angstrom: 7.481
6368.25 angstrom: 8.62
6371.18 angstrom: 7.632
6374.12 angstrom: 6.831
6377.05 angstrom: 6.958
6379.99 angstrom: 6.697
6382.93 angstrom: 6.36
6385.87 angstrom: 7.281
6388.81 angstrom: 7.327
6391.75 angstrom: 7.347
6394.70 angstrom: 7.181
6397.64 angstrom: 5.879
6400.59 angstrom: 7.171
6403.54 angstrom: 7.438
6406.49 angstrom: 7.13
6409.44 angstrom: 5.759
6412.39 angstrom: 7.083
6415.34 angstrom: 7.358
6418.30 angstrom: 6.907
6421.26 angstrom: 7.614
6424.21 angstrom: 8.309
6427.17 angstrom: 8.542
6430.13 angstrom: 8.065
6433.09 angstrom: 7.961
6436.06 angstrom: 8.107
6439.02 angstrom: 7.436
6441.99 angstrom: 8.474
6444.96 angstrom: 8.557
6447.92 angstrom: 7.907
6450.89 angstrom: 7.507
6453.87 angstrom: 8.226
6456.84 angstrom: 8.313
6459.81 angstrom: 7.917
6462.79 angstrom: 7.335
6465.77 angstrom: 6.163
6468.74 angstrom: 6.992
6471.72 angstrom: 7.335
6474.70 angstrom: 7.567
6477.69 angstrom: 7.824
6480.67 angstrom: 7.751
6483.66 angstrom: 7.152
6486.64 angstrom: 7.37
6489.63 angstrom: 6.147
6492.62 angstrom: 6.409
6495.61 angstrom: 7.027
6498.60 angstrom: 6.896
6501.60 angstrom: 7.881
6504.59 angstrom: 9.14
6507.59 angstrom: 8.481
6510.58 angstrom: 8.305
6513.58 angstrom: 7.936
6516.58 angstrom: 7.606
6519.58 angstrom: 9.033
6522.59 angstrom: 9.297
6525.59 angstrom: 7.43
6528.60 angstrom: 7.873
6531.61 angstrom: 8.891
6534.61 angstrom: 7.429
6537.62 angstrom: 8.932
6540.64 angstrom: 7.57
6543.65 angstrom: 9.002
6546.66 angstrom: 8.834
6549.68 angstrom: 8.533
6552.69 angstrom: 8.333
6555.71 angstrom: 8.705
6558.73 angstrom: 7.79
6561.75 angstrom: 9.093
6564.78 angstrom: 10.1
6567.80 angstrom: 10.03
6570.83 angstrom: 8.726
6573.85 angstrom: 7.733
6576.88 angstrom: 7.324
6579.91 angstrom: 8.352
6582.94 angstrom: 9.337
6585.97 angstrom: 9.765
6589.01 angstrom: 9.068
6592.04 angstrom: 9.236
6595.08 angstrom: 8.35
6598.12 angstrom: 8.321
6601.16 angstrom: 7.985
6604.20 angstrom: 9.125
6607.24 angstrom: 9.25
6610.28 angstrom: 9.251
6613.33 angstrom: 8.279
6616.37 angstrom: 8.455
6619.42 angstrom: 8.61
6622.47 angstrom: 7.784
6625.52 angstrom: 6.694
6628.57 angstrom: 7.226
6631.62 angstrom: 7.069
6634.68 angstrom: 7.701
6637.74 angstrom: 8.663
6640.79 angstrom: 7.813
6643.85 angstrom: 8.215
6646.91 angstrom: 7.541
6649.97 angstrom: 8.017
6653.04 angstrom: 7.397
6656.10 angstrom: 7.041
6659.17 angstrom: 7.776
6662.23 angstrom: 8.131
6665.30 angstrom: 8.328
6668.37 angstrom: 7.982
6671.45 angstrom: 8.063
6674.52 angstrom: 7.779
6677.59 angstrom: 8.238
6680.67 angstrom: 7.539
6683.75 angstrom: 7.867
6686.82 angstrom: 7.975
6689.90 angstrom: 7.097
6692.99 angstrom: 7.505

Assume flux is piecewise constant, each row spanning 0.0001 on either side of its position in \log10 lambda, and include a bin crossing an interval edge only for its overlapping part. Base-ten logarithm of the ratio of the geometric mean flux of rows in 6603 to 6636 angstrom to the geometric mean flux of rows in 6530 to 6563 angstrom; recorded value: -0.019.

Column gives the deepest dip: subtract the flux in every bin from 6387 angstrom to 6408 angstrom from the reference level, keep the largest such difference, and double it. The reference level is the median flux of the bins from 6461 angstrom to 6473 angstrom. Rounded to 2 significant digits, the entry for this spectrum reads 2.6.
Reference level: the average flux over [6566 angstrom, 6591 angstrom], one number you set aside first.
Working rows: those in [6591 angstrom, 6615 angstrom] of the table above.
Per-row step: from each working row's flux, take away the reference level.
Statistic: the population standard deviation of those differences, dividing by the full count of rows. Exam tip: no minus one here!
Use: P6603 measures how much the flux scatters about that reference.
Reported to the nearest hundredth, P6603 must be 0.50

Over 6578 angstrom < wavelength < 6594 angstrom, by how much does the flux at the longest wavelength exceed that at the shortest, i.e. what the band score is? 0.88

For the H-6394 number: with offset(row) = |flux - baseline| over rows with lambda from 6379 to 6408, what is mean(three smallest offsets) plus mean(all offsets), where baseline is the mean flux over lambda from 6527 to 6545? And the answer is 2.2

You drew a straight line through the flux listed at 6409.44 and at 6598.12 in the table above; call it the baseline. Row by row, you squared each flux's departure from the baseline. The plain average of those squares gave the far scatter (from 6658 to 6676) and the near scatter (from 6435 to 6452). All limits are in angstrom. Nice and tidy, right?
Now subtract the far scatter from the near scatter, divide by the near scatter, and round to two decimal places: 0.53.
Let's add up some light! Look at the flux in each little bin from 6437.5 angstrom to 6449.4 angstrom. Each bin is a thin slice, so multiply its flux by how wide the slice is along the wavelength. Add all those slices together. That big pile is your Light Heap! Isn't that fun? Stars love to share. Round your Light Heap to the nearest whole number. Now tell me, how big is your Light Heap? 96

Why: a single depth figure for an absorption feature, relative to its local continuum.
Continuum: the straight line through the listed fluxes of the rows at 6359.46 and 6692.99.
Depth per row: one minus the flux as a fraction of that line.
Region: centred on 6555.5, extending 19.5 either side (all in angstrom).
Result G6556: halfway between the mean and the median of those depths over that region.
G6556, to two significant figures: -0.27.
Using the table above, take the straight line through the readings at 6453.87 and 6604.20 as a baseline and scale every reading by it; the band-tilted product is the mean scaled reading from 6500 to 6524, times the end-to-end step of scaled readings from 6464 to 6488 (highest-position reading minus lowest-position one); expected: 0.13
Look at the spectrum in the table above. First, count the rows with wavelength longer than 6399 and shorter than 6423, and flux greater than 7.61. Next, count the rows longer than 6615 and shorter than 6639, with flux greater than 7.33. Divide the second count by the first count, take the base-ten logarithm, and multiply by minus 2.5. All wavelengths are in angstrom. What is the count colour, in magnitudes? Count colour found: -1.7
